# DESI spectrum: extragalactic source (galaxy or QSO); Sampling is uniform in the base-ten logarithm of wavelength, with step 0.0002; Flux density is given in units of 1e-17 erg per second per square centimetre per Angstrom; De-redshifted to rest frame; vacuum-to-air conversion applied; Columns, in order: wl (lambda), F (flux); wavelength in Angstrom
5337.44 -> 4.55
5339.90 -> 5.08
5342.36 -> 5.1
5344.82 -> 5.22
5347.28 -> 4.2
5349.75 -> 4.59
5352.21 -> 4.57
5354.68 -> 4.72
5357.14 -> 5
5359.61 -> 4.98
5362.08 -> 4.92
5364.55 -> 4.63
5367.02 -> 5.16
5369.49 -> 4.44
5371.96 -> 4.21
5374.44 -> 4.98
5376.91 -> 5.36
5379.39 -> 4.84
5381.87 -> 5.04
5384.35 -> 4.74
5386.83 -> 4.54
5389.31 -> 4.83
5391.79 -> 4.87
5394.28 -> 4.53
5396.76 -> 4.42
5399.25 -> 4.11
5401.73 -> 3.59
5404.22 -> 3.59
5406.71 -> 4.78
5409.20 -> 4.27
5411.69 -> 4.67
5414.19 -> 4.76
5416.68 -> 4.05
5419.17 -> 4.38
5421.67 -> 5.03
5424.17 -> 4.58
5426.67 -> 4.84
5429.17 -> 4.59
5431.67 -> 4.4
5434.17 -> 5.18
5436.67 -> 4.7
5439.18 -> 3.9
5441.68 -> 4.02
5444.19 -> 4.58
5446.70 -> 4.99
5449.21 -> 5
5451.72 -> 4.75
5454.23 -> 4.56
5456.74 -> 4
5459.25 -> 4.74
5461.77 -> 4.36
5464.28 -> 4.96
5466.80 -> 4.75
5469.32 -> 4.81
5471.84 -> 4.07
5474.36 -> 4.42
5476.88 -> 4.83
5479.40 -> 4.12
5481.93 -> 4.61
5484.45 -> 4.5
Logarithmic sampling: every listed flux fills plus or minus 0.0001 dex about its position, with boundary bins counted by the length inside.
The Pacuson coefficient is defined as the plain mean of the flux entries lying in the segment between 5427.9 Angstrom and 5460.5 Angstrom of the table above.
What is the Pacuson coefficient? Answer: 4.6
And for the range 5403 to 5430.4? 4.5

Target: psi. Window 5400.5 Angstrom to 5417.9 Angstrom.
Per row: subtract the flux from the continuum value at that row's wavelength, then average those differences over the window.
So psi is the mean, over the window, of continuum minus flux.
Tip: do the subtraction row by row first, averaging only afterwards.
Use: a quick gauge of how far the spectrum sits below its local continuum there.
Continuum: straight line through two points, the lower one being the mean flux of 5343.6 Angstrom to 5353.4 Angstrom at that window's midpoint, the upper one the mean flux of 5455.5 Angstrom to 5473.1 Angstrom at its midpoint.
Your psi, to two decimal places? 0.34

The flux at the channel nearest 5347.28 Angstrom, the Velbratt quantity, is 4.2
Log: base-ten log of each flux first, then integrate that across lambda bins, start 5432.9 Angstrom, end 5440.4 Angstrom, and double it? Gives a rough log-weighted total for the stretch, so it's 9.9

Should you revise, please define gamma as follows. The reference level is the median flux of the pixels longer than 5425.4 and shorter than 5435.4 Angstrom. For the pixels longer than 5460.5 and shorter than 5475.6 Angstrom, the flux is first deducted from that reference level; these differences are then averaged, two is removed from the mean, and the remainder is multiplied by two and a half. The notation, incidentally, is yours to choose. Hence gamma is -4.6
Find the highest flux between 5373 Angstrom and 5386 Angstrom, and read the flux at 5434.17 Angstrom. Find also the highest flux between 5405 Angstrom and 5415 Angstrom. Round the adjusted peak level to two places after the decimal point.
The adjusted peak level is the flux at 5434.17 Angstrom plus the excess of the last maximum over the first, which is 4.60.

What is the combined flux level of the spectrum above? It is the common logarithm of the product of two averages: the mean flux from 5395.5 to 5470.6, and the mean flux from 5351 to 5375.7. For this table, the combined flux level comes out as 1.33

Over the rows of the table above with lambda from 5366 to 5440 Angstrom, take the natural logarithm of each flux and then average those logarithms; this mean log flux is 1.52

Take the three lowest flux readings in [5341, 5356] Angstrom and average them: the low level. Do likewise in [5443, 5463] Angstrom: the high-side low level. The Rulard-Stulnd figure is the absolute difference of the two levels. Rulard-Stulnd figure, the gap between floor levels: 0.15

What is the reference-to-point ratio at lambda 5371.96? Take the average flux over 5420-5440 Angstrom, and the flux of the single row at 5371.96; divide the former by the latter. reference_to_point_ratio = 1.11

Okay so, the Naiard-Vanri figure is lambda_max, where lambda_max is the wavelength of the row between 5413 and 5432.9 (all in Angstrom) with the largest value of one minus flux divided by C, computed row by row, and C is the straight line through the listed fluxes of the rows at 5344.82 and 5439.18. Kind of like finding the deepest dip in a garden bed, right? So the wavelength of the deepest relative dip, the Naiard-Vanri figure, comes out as 5416.68 Angstrom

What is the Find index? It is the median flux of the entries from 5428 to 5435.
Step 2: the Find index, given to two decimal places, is 4.59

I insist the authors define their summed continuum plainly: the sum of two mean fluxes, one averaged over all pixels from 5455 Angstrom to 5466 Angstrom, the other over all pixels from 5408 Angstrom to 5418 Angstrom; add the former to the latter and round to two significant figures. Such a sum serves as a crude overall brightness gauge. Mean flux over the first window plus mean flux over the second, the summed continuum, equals 9.0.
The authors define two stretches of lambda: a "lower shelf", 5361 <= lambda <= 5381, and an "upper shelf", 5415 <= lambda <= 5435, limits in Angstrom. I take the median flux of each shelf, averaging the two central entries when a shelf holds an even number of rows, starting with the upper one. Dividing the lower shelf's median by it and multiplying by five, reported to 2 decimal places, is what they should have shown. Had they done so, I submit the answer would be 5.32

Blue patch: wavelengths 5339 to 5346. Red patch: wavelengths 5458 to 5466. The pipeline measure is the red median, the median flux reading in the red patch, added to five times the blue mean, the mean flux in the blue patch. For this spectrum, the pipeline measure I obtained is 30.4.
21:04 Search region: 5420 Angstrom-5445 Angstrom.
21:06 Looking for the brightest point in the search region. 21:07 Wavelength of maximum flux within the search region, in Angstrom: 5434.17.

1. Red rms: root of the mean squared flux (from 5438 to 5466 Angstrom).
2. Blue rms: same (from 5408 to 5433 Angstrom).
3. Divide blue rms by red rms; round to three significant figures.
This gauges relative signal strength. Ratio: 1.00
